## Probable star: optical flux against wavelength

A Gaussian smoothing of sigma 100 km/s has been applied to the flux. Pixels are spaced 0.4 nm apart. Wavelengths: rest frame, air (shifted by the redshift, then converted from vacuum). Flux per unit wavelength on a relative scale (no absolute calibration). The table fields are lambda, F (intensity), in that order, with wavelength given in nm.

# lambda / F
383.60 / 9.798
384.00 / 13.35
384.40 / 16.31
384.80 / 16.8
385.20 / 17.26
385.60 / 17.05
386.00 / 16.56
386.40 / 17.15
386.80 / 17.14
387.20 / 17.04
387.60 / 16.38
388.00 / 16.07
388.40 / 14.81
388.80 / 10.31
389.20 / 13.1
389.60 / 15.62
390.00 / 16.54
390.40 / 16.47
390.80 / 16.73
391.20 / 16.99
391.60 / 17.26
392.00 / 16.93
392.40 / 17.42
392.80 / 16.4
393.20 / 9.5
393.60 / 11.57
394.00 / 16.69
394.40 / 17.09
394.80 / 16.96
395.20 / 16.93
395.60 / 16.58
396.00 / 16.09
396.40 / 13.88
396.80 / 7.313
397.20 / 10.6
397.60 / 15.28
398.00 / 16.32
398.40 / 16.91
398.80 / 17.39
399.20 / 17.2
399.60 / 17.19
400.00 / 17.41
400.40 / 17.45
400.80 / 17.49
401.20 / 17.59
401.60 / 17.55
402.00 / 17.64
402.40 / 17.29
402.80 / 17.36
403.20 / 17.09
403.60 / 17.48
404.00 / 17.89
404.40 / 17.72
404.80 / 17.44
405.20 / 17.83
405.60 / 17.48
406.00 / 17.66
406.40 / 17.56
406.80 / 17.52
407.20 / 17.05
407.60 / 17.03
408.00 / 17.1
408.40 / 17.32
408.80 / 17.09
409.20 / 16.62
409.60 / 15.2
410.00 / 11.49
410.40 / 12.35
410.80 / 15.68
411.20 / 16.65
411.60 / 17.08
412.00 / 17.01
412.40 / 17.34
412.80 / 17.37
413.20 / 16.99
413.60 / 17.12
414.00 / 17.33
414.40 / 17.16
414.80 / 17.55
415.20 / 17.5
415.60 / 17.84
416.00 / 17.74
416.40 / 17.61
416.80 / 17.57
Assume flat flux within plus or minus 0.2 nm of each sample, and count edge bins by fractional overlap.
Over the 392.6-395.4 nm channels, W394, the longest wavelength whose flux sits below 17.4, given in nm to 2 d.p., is 395.20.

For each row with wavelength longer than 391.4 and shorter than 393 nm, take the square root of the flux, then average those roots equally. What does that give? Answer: 4.123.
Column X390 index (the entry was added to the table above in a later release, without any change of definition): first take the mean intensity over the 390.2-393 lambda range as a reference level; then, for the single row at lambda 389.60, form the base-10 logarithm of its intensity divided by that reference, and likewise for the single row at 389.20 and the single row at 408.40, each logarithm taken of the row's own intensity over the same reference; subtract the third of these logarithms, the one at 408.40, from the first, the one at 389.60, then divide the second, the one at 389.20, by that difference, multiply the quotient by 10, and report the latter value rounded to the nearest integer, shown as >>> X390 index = 25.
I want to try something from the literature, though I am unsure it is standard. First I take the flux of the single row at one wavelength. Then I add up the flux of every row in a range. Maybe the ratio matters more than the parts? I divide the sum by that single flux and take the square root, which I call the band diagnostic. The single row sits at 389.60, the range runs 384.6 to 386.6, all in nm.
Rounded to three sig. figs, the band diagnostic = 2.33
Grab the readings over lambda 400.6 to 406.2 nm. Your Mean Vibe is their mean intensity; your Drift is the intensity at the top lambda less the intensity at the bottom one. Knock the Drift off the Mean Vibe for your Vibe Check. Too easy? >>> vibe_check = 17.4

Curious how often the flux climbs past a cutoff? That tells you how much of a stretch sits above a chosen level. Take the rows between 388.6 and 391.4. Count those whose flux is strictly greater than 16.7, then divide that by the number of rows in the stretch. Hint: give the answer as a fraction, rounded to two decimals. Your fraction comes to 0.29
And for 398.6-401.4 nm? 1.00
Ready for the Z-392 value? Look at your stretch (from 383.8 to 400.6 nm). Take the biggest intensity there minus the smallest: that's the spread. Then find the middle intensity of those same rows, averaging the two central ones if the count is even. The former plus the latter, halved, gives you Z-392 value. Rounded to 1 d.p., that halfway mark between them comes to 13.4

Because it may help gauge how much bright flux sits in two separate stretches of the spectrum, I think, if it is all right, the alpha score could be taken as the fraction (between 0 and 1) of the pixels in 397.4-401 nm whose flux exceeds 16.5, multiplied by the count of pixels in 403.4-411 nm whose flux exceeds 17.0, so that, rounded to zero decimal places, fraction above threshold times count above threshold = 11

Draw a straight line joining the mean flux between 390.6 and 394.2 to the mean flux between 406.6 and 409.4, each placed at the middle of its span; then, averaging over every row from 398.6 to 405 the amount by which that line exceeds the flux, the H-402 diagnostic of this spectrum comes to -1.0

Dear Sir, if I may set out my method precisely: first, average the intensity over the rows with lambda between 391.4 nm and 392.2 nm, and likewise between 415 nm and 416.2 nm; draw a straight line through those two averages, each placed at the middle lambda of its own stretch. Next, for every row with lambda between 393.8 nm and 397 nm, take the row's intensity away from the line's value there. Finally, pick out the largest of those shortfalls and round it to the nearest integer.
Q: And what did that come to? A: 10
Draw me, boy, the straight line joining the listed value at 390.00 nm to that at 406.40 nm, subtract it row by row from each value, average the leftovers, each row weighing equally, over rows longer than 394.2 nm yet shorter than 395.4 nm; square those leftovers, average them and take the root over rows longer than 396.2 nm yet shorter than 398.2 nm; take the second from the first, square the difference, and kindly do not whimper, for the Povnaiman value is 28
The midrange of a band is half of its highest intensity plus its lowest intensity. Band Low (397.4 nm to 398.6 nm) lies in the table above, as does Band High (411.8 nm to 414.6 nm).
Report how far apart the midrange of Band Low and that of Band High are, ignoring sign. 1.1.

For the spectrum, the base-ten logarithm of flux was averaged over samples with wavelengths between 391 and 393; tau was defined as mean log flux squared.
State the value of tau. 1.51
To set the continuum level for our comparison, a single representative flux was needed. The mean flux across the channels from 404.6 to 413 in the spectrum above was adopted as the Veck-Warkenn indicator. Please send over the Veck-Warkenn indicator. 16.6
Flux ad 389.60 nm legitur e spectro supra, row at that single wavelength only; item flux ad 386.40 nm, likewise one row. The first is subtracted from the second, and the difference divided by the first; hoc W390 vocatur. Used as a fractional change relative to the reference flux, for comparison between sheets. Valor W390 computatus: 0.10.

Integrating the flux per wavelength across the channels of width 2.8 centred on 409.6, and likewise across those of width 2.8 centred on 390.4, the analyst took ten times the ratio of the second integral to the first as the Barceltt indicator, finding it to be 10.7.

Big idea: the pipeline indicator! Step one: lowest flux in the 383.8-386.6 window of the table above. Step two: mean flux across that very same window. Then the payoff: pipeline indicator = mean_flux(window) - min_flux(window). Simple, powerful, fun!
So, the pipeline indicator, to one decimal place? 3.0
